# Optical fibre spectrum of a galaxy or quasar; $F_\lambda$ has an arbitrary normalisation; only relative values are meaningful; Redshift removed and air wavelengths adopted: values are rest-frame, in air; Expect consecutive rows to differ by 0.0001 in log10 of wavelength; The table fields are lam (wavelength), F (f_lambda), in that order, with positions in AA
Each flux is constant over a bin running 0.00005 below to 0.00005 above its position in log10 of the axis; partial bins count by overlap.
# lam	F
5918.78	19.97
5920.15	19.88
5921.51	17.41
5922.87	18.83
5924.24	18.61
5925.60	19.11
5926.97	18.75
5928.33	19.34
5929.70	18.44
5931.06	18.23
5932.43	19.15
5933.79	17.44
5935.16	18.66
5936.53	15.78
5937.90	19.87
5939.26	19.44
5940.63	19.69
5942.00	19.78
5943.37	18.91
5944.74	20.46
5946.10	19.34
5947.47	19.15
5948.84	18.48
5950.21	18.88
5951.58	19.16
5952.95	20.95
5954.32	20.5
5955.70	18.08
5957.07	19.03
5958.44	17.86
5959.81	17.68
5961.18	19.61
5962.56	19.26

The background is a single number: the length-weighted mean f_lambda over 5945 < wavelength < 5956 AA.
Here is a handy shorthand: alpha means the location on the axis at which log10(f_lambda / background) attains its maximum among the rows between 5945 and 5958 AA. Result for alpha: 5952.95 AA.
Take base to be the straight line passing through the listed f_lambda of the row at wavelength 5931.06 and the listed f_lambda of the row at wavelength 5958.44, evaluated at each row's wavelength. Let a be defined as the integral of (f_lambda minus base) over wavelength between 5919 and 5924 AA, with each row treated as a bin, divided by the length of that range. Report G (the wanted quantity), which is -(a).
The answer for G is -0.5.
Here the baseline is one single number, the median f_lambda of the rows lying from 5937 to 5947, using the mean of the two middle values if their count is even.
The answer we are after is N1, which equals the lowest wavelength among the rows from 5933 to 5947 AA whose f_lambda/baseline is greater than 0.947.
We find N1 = 5935.16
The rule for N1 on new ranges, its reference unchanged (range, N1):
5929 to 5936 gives 5932.43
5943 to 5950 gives 5943.37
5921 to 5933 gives 5922.87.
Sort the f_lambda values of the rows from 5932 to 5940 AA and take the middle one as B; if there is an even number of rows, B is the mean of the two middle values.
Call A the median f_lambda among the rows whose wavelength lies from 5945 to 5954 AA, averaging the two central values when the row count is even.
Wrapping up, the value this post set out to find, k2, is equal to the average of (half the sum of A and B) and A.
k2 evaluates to 19.09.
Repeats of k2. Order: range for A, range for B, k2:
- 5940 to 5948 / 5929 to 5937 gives 19.22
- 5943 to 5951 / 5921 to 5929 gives 18.97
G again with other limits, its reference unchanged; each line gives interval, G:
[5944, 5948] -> -1.6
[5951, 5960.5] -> -1.1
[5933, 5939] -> 0.1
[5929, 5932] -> -0.2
